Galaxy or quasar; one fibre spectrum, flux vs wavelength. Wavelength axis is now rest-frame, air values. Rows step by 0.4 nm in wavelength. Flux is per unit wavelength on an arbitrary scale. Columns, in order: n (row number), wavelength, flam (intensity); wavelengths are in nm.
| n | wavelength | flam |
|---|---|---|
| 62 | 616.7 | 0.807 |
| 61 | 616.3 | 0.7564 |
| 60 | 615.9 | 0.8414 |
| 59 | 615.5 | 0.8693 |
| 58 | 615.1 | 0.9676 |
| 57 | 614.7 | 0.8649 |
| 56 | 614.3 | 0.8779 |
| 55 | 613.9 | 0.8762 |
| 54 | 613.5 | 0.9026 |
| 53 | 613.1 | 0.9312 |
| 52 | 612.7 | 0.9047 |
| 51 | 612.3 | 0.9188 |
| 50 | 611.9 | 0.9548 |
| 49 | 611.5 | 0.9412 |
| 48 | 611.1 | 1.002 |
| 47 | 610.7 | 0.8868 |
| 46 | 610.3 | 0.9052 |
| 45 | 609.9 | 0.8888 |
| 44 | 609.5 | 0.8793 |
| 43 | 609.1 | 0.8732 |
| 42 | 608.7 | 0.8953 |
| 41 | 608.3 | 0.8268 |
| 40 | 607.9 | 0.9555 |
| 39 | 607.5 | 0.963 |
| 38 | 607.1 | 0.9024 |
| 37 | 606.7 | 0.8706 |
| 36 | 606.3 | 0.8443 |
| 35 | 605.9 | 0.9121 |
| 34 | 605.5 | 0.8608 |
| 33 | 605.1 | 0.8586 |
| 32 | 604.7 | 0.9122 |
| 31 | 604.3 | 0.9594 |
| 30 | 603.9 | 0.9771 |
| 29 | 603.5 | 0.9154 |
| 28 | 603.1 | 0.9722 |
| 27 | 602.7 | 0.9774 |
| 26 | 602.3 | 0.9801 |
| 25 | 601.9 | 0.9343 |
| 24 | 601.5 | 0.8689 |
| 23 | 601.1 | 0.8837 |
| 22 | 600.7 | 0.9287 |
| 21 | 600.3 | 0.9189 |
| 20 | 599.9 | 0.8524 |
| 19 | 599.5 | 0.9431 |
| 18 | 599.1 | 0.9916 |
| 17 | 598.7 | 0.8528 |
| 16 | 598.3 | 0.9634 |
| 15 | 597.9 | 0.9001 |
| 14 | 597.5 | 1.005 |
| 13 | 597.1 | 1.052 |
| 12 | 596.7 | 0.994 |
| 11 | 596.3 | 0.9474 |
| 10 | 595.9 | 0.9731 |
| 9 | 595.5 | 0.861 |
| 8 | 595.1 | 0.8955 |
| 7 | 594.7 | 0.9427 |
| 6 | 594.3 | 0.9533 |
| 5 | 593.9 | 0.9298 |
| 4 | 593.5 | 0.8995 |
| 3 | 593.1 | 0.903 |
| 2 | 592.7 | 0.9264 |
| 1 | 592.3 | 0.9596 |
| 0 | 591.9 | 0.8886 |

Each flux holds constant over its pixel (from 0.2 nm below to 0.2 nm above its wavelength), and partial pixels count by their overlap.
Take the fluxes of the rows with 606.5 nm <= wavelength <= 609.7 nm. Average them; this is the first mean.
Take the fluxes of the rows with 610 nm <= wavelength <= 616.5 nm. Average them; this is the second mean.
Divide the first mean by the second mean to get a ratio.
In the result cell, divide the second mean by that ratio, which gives 0.904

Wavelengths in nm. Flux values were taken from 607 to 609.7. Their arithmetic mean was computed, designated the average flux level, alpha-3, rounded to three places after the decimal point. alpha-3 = 0.899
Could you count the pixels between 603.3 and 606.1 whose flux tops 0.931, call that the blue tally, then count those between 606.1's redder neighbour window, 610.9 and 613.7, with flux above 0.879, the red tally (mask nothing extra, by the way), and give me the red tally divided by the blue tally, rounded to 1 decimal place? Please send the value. 3.5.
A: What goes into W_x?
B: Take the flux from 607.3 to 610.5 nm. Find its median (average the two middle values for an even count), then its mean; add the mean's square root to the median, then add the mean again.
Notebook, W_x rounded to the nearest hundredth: 2.74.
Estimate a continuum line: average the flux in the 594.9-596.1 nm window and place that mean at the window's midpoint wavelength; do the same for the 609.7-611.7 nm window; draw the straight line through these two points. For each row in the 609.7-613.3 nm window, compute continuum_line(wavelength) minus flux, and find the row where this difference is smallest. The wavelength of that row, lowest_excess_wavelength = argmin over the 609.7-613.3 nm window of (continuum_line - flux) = 611.1 nm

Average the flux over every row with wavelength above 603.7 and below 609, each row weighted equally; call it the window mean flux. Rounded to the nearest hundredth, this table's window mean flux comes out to 0.90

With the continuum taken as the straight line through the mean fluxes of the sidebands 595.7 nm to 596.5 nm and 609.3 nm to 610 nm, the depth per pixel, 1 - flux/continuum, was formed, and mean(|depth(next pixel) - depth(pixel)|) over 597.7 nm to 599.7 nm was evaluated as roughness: 0.095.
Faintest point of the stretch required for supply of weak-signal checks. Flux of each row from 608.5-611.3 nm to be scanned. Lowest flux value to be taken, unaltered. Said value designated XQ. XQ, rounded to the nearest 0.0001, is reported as 0.8732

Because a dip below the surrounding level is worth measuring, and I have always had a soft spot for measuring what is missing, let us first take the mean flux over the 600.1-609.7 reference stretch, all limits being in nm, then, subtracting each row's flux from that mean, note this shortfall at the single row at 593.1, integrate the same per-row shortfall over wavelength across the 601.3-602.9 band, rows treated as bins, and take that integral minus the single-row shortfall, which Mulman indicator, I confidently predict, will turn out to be -0.05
